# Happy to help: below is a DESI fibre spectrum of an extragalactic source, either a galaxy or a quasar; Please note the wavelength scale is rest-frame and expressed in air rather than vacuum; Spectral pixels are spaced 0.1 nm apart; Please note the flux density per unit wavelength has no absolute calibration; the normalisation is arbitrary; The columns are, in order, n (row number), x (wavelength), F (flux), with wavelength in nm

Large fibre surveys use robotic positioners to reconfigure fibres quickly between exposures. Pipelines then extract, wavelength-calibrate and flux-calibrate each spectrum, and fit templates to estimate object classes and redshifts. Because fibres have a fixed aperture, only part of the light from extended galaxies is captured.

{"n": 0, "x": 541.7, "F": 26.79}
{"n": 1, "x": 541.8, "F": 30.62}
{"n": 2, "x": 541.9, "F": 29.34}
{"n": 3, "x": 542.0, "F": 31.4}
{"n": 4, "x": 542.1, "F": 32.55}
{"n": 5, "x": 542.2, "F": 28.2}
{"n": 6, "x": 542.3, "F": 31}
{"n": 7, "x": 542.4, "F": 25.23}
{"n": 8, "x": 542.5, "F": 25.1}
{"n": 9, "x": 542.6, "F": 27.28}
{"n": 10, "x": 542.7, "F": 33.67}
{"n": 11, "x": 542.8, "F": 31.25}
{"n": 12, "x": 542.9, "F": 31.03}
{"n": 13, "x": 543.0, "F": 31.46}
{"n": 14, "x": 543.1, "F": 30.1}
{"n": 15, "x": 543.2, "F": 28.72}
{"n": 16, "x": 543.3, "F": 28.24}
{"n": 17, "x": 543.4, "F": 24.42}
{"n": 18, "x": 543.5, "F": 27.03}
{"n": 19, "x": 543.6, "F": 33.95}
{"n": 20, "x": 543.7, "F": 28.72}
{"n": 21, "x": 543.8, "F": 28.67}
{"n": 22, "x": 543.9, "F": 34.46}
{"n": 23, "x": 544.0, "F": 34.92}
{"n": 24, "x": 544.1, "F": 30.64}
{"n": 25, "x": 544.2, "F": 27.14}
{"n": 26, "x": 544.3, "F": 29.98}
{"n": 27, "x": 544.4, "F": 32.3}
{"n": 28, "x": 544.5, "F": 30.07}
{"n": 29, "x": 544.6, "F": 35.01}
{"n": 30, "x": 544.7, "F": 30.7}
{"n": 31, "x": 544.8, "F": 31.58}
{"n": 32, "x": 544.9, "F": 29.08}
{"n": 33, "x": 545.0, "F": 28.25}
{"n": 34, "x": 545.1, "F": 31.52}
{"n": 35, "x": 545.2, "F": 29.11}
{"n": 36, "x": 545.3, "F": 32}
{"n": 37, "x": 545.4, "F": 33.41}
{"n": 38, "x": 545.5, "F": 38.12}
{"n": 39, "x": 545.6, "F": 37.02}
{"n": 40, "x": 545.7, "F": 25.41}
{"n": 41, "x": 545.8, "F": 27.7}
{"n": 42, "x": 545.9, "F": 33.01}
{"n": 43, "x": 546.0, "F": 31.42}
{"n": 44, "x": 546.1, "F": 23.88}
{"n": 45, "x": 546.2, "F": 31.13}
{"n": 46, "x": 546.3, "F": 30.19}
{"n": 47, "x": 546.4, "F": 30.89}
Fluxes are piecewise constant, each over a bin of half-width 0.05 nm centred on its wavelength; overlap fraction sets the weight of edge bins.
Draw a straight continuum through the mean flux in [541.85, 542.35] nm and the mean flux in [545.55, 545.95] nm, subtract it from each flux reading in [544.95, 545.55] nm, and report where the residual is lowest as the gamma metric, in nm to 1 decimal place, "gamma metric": 545.0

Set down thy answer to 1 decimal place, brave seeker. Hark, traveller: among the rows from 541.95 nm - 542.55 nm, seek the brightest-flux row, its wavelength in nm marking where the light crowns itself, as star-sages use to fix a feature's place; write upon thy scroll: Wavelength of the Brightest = 542.1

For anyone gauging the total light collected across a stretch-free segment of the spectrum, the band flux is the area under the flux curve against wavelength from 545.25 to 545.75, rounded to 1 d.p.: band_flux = 16.6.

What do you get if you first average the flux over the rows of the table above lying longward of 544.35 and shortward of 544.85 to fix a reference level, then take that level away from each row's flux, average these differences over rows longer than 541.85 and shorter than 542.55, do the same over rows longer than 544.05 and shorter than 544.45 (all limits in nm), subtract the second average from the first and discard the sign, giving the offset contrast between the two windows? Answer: 1.0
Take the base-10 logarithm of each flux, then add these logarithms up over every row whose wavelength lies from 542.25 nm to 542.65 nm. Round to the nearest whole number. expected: 6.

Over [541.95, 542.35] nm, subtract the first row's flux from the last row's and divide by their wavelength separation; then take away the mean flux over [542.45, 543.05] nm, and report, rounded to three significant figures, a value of -31.3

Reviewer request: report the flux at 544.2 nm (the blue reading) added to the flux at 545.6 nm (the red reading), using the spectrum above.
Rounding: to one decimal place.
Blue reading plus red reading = 64.2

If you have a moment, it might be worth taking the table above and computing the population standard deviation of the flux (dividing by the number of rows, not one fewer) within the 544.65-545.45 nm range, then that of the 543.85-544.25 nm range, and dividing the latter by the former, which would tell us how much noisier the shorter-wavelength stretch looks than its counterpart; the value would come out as 1.92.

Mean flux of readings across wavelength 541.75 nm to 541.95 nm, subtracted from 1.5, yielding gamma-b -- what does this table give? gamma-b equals -28.5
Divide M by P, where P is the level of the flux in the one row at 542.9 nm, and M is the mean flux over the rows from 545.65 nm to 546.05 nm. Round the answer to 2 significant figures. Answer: 0.95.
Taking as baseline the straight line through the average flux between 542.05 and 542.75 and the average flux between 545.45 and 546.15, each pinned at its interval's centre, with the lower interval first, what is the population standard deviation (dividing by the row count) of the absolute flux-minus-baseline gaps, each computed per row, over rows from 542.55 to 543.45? 1.5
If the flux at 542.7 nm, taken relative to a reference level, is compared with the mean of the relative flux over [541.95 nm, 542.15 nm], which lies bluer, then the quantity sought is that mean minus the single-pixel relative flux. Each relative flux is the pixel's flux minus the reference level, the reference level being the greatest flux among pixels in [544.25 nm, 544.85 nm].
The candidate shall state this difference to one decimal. -1.7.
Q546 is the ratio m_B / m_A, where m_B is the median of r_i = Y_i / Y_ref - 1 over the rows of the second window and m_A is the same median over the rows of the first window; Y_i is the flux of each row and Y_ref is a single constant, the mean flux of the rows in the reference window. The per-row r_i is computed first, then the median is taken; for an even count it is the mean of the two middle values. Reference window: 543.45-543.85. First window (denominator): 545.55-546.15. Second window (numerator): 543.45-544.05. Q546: -54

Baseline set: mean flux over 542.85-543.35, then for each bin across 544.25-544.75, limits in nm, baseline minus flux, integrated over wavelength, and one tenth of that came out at -0.09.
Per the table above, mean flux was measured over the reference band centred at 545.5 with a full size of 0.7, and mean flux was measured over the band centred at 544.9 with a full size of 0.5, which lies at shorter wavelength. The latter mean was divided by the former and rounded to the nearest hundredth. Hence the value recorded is 0.95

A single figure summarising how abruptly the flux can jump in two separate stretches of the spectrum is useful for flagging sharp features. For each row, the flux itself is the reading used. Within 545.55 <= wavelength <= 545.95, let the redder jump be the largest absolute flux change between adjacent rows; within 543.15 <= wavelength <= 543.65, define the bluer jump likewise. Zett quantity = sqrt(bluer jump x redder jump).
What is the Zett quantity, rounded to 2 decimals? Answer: 8.96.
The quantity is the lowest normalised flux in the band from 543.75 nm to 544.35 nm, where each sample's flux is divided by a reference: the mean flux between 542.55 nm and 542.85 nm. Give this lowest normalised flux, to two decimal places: 0.88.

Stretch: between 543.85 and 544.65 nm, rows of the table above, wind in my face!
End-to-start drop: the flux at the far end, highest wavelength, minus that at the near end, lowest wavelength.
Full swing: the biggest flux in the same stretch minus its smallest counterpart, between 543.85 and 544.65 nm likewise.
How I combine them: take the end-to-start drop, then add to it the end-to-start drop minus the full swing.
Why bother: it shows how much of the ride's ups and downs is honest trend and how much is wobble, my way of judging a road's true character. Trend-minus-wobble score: -7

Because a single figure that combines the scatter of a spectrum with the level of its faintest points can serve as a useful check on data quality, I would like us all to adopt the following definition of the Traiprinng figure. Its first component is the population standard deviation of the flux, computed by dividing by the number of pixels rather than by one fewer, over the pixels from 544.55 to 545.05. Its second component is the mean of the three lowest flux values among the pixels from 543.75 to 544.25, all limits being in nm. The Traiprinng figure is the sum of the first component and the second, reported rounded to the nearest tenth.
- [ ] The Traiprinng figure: 31.2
